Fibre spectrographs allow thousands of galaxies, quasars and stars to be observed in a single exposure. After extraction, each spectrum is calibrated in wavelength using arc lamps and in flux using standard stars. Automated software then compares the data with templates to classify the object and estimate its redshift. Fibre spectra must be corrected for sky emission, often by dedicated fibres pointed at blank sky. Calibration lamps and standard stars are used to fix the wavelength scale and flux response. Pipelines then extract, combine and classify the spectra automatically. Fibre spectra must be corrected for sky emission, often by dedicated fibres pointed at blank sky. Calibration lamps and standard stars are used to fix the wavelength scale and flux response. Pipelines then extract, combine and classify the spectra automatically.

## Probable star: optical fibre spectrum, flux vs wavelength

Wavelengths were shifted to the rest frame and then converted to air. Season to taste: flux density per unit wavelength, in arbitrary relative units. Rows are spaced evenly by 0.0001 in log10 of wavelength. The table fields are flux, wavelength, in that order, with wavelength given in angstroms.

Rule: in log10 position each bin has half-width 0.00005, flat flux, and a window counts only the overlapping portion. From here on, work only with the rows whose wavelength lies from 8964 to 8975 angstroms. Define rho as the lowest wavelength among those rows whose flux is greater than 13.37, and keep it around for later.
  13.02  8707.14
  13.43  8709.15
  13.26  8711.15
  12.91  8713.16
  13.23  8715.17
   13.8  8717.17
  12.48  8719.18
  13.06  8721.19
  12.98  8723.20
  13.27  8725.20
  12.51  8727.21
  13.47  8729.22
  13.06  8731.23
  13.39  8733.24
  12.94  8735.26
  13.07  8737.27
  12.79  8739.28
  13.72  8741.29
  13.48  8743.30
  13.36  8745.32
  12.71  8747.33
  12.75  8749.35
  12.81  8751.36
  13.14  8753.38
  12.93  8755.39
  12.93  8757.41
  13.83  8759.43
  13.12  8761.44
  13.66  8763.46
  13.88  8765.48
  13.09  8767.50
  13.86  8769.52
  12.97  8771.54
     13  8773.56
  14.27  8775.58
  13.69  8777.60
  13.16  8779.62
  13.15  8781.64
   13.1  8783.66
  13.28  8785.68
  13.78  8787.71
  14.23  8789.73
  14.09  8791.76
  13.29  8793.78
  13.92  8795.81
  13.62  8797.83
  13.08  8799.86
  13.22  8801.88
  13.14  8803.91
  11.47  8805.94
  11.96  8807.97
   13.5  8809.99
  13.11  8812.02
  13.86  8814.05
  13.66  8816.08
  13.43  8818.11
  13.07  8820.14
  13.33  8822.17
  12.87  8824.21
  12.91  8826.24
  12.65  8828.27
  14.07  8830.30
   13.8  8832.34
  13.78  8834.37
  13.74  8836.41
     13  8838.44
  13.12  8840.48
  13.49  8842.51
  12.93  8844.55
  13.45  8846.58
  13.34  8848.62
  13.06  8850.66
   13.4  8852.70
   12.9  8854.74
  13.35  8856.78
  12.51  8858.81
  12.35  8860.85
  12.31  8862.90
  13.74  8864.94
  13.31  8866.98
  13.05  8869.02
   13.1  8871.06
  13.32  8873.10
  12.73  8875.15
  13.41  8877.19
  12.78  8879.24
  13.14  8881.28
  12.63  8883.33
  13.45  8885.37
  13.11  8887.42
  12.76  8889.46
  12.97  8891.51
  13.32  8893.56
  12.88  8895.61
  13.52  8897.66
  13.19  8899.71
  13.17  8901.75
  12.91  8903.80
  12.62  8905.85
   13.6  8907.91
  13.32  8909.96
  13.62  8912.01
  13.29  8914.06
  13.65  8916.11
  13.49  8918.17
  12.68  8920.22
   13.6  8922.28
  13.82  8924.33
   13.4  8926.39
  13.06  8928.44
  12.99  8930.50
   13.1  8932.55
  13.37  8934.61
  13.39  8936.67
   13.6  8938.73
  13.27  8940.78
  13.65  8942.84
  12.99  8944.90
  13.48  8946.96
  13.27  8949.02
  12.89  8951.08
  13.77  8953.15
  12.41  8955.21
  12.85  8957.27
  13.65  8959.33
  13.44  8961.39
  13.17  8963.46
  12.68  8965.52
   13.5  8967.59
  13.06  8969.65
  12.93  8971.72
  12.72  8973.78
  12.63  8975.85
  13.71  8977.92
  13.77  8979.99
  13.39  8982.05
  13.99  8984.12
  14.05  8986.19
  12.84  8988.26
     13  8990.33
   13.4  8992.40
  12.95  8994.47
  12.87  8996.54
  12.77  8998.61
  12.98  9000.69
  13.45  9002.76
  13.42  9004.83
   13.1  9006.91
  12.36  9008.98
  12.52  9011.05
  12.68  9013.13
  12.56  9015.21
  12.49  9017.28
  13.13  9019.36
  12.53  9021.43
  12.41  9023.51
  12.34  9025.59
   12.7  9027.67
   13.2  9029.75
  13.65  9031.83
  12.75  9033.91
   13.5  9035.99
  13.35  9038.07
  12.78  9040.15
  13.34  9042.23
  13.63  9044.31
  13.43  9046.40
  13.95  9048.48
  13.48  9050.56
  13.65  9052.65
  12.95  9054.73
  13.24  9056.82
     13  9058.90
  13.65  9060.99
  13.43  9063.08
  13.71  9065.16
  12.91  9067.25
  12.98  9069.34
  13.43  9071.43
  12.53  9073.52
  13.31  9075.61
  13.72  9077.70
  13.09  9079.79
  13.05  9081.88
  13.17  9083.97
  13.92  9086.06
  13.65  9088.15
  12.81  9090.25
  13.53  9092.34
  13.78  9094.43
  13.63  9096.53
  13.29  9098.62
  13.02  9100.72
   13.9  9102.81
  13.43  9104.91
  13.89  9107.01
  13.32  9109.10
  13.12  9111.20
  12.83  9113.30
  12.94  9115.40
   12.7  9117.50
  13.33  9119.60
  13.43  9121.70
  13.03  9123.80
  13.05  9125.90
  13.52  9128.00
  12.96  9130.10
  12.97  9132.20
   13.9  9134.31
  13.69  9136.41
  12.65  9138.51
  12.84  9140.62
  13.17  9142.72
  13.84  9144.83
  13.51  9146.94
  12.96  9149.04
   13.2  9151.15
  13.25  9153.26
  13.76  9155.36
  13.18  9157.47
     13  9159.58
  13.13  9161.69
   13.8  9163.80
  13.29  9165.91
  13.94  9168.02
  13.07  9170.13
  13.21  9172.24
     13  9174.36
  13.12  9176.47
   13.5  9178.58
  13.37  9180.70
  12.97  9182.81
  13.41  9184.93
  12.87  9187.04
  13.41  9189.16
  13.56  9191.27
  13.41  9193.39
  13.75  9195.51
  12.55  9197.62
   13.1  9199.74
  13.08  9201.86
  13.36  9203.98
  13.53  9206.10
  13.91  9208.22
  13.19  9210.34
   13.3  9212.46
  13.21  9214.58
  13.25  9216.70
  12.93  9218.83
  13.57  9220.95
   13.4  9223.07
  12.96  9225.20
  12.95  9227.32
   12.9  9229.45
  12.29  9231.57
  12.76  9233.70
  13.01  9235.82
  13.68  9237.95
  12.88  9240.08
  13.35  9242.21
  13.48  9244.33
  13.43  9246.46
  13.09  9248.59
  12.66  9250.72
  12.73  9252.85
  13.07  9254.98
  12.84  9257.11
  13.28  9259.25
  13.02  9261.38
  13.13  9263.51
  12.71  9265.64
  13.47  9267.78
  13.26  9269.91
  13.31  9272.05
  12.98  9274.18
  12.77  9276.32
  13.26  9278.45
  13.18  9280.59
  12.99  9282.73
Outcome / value 8967.59 angstroms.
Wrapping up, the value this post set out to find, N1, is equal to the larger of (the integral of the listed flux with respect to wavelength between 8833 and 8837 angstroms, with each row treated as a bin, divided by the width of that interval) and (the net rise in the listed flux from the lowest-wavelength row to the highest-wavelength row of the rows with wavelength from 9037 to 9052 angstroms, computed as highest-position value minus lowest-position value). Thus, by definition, 13.8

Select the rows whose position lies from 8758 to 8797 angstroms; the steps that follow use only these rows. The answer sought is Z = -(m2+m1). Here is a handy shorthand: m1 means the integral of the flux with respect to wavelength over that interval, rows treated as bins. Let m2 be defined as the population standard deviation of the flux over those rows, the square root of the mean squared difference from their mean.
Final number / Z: -529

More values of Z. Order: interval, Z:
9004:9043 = -503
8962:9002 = -528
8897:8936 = -518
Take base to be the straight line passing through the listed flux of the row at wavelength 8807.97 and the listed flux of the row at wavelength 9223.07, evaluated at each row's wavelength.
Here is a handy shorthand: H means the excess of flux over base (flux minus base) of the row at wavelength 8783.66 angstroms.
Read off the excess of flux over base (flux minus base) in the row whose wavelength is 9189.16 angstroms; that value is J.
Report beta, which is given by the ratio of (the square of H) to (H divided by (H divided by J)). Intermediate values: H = 1.2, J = 0.1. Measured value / 11.7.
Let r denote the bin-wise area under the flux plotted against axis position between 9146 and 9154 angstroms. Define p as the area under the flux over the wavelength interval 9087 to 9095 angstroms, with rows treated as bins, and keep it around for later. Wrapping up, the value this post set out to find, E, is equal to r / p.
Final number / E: 0.98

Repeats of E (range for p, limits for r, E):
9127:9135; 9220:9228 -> 0.99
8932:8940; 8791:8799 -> 1.02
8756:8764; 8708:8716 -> 0.99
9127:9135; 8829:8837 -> 1.04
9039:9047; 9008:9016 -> 0.94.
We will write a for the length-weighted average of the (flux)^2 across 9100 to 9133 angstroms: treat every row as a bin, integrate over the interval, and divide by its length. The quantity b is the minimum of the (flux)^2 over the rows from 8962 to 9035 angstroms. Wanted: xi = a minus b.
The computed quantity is 22.6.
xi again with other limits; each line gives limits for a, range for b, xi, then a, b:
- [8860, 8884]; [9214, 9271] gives 18.0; 169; 151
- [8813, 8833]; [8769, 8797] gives 10.3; 179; 168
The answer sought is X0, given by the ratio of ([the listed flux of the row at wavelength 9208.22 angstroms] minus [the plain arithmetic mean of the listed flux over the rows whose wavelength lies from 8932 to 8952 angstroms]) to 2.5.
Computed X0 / 0.24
